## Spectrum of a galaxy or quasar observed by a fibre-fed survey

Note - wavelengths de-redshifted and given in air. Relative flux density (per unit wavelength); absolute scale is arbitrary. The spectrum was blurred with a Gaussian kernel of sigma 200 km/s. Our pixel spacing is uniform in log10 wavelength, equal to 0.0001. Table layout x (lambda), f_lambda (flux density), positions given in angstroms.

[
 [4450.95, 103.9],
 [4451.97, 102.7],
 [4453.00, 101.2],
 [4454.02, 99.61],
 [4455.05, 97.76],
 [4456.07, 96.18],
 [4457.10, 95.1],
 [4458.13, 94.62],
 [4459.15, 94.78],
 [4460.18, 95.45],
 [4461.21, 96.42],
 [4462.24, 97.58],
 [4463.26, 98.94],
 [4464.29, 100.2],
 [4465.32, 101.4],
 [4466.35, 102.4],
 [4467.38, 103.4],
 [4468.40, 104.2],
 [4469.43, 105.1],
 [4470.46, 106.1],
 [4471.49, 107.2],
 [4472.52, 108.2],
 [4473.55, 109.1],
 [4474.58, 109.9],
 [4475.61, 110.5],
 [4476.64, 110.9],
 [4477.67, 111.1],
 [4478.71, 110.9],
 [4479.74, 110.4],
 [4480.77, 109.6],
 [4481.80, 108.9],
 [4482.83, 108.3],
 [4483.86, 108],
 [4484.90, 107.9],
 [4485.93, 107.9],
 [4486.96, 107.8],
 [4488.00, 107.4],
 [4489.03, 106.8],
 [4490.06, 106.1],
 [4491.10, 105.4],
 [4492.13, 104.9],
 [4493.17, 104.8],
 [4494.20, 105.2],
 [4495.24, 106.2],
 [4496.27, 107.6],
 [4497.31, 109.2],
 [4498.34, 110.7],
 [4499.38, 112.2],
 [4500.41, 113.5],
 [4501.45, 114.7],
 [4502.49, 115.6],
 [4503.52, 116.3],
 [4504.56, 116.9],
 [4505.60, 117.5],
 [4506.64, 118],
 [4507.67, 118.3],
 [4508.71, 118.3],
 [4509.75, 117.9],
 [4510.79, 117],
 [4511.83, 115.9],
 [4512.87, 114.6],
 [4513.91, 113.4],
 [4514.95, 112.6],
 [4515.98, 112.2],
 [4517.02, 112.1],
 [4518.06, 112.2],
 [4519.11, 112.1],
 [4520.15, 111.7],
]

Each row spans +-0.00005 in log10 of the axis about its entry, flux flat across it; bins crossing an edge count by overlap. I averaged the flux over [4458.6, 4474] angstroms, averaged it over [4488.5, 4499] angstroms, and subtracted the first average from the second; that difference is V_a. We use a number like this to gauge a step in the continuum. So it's 5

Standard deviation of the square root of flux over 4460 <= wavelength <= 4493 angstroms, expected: 0.21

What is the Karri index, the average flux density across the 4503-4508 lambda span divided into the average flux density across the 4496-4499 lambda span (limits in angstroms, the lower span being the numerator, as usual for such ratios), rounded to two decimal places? 0.93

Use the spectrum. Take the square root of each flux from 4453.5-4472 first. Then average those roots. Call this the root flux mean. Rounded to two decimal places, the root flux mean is 9.99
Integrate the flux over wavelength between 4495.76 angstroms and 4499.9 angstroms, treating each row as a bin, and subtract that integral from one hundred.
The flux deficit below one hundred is -355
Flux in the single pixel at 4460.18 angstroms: 95.45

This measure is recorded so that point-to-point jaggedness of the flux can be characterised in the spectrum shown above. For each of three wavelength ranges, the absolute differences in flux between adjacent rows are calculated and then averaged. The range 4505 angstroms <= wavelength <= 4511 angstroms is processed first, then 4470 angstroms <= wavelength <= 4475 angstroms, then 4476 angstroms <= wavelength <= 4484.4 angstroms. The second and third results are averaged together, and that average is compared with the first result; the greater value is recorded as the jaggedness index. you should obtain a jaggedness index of 0.71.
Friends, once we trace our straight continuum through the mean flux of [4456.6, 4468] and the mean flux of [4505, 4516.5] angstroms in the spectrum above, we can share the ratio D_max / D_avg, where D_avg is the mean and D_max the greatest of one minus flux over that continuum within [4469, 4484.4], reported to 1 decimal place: 0.3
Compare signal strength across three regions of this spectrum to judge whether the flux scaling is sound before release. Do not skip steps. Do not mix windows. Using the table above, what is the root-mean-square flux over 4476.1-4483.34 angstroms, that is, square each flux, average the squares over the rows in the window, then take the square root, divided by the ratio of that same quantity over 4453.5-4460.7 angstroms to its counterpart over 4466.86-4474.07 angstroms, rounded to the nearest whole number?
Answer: 121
